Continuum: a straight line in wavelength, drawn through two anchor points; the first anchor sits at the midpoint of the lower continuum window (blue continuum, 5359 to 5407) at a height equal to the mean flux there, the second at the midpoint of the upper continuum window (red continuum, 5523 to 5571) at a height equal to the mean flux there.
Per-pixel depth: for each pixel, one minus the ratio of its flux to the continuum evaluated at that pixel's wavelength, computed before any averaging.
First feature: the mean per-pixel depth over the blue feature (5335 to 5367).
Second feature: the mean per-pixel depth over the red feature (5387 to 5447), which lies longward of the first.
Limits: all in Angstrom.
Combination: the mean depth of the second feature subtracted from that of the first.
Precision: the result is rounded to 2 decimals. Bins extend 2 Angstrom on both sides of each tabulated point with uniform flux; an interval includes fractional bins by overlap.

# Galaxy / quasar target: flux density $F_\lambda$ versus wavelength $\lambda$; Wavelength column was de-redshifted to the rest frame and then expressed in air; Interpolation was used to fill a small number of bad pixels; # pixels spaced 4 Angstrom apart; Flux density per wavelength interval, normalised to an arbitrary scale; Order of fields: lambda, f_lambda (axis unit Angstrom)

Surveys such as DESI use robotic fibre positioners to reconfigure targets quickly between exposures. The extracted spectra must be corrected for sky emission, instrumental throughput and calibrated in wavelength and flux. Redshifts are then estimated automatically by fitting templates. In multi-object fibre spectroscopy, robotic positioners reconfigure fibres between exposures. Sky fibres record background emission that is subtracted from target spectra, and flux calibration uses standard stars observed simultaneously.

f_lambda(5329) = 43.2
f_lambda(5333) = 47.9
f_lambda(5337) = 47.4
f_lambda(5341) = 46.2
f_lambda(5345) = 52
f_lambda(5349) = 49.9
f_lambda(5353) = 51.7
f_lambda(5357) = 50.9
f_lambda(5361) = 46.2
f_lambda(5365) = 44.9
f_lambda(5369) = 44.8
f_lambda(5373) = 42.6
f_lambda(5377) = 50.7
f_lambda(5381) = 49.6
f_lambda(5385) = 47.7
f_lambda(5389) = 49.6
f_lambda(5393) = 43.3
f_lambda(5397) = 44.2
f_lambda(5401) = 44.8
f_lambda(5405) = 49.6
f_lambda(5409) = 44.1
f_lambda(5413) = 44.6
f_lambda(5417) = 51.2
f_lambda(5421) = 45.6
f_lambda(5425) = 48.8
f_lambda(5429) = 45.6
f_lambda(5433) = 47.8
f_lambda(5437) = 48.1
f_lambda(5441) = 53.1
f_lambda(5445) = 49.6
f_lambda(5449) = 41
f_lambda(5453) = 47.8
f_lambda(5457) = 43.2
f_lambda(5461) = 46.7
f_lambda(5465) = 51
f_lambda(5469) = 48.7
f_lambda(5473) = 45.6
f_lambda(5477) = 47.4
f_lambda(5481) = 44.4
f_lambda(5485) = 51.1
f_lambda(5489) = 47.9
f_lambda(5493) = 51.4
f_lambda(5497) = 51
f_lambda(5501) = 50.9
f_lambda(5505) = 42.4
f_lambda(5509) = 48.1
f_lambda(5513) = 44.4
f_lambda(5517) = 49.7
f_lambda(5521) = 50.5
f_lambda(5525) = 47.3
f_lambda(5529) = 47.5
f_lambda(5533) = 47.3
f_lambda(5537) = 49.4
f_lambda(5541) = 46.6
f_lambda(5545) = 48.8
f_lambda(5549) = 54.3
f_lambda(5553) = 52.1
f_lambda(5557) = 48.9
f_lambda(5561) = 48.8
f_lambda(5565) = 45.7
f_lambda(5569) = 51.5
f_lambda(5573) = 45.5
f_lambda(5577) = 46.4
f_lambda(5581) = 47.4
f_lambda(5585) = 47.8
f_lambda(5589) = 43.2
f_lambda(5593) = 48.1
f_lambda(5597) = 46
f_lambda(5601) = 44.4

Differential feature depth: -0.05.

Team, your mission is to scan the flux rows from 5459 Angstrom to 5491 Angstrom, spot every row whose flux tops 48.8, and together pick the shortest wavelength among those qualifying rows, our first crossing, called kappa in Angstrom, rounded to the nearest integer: 5465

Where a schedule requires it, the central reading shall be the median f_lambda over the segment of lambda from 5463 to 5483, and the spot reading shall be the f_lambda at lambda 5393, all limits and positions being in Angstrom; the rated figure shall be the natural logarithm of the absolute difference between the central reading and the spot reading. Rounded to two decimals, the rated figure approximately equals 1.41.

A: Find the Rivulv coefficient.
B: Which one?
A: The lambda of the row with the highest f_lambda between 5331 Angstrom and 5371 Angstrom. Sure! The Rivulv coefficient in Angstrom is 5345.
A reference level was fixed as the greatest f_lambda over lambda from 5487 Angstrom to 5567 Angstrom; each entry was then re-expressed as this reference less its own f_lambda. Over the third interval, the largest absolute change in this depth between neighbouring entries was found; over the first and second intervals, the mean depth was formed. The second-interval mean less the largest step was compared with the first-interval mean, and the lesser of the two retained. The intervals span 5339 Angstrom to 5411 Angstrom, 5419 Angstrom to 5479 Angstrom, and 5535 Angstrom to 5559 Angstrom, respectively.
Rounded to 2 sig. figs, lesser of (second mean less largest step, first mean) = 1.5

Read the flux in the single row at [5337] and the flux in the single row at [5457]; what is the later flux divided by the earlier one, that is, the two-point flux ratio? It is 0.91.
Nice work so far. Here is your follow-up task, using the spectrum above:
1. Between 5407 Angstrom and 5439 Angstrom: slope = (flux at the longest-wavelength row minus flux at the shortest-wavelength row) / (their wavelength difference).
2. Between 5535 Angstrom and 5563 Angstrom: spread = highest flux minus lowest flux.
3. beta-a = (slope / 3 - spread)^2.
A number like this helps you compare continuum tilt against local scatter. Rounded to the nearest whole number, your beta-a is 59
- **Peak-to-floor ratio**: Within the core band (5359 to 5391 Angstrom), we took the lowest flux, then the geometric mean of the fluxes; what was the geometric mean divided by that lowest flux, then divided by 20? 0.0551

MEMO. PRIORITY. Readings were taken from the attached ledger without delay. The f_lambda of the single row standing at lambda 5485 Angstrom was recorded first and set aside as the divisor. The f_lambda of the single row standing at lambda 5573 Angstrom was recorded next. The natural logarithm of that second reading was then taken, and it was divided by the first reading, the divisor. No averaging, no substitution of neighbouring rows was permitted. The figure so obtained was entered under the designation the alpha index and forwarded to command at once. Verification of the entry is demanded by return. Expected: 0.0747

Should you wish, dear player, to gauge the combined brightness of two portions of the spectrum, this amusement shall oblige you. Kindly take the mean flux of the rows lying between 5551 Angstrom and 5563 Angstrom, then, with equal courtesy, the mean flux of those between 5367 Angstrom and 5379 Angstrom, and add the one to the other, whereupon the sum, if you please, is 96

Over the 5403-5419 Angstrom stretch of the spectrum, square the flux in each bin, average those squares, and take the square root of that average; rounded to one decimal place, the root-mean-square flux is 47.5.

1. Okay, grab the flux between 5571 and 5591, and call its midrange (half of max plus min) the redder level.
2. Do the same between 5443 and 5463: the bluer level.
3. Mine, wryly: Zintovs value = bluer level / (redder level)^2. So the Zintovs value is 0.0219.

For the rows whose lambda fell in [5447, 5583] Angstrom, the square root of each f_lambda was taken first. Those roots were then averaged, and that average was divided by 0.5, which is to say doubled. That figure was 13.84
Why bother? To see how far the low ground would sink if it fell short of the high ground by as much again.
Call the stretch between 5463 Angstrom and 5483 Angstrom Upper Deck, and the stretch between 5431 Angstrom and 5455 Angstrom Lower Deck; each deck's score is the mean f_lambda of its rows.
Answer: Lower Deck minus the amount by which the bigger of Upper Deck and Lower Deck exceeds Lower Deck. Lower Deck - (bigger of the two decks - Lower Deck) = 47.9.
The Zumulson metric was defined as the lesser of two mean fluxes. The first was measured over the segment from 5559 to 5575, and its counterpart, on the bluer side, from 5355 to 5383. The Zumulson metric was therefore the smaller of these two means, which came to 47.1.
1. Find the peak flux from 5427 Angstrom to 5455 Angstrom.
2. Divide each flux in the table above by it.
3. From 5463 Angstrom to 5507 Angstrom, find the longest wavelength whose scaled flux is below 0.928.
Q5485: 5505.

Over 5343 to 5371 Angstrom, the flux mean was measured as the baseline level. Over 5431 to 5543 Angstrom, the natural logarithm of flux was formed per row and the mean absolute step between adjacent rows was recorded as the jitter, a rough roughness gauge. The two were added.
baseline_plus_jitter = 48.7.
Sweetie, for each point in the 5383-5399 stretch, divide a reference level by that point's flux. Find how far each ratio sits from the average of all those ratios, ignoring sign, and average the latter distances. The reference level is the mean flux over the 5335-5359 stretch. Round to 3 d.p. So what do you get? 0.057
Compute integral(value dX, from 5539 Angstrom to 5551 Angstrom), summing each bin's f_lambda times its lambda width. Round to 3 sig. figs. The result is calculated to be 599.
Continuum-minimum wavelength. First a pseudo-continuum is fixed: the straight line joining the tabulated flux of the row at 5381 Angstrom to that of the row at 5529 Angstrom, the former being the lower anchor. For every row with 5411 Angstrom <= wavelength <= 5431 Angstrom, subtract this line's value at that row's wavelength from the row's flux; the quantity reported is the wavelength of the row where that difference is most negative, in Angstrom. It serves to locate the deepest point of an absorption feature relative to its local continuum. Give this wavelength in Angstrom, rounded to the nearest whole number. 5413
